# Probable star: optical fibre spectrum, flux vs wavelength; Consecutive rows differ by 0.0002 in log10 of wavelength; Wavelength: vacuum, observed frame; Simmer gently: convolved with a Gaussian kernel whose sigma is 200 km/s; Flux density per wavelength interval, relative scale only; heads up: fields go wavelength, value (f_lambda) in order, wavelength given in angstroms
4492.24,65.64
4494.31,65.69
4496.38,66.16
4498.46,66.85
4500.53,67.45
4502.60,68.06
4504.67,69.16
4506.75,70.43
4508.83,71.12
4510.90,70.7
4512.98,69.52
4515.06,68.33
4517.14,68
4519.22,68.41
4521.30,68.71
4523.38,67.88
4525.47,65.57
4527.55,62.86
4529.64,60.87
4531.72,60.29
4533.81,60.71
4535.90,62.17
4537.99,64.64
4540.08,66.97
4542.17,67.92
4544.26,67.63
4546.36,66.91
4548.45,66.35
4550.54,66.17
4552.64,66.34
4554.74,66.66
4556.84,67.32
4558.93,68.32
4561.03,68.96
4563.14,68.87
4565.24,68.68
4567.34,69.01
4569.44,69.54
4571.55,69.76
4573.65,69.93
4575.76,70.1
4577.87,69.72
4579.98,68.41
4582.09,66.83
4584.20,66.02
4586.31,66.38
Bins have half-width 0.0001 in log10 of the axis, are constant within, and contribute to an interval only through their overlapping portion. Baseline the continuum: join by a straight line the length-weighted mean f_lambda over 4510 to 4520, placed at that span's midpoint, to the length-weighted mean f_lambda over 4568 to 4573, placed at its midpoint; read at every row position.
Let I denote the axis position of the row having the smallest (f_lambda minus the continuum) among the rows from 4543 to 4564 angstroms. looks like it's 4550.54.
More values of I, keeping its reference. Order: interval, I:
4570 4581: 4579.98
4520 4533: 4531.72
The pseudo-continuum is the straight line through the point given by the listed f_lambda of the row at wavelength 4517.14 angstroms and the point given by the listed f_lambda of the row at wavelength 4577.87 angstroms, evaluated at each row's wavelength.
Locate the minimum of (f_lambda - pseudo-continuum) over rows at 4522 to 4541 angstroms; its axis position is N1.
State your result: 4531.72 angstroms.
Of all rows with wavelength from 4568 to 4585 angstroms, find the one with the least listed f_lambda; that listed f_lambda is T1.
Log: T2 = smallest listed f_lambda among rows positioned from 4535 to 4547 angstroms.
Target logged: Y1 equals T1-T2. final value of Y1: 4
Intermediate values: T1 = 66.02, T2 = 62.17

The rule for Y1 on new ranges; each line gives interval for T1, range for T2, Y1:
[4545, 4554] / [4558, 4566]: -2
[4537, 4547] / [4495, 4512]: -2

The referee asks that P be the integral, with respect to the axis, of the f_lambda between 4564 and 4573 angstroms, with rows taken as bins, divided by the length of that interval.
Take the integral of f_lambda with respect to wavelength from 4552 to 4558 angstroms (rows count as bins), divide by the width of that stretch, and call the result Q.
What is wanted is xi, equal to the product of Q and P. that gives 4637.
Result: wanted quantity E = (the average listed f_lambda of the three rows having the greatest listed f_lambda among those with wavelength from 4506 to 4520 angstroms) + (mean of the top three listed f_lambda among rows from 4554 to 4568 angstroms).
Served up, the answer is 140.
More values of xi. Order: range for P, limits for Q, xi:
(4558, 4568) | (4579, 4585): 4613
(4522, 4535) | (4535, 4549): 4176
